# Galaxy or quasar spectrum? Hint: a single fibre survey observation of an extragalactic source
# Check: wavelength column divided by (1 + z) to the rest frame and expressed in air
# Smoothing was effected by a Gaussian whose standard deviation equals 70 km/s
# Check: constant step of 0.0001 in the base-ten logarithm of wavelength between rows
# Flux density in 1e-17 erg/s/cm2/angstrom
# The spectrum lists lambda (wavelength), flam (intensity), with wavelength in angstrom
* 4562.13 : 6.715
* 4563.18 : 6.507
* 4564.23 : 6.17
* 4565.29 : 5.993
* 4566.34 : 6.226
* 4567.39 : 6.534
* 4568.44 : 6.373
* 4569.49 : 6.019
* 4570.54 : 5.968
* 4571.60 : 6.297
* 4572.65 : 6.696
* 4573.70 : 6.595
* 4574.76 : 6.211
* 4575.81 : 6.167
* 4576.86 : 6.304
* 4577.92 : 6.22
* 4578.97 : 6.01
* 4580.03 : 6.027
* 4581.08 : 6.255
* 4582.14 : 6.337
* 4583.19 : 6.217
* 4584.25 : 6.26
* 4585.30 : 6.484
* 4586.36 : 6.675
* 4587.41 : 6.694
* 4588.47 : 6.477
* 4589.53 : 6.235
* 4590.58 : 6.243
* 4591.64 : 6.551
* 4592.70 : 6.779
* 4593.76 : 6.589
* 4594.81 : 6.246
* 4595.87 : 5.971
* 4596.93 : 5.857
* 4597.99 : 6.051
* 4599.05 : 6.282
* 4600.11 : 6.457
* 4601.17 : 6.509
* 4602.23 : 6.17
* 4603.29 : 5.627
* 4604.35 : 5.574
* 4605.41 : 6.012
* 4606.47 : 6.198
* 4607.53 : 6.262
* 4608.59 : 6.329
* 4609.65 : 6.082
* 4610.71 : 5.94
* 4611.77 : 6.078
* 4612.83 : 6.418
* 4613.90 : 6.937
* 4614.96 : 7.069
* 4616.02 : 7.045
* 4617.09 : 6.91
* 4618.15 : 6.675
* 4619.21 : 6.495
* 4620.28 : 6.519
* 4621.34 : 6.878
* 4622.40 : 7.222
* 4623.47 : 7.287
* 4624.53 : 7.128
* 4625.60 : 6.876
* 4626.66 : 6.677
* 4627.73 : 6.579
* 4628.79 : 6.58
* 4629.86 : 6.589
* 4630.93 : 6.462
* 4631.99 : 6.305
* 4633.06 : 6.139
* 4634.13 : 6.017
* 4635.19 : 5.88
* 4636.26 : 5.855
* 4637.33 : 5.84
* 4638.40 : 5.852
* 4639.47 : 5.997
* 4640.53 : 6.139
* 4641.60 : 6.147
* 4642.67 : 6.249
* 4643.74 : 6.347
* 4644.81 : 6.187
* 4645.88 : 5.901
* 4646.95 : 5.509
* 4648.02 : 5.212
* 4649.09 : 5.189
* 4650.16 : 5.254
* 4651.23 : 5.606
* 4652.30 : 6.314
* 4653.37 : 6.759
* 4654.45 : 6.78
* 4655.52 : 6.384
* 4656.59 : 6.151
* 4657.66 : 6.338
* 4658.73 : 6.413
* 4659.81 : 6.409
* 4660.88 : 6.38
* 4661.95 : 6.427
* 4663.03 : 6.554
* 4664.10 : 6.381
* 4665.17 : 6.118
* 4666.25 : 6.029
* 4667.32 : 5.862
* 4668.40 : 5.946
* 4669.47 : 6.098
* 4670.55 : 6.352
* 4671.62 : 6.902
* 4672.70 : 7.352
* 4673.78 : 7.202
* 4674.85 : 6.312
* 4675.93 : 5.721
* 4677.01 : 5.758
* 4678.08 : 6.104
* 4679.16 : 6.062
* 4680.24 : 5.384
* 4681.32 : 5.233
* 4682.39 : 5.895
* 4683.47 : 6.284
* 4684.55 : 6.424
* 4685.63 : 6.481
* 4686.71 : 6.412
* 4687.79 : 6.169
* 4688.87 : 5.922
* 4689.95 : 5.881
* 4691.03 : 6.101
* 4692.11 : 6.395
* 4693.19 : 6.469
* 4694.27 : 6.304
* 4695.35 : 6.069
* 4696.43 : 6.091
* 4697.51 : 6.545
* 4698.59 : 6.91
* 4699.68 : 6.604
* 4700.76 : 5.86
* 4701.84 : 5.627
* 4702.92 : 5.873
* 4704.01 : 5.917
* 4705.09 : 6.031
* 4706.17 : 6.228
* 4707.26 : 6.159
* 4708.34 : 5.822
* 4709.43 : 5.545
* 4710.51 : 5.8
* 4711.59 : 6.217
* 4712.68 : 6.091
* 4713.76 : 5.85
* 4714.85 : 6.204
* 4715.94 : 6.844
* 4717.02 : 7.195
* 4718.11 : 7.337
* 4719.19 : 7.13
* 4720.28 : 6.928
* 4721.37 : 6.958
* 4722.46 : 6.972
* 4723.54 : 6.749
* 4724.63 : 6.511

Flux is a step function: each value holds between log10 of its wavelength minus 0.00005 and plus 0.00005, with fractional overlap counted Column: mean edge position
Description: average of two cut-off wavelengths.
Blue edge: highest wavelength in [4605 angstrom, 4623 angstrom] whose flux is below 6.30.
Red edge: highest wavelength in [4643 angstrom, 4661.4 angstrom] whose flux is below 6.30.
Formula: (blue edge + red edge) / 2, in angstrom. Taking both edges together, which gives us 4634.2 angstrom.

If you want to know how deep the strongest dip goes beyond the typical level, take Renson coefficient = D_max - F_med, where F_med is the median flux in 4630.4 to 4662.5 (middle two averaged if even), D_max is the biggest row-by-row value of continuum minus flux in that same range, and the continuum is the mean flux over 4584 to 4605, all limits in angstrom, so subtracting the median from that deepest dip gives -5.1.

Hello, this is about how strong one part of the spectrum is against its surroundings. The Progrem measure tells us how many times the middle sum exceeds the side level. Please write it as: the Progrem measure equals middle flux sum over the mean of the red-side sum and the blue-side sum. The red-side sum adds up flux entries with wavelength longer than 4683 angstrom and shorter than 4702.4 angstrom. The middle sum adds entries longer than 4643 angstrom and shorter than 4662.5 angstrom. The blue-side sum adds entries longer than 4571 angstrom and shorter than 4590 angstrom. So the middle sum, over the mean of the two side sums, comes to 0.97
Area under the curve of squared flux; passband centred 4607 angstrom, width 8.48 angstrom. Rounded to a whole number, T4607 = 306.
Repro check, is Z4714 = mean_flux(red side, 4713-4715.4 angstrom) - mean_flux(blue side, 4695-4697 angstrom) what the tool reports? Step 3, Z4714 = -0.1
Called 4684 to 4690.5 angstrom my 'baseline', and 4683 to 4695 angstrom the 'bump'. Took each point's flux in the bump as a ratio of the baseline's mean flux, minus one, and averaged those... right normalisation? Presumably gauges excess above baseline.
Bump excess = 0.01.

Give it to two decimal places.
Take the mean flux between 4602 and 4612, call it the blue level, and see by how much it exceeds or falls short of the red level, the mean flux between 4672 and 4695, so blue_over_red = -0.16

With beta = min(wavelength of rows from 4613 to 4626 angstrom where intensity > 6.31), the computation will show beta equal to 4613.90 angstrom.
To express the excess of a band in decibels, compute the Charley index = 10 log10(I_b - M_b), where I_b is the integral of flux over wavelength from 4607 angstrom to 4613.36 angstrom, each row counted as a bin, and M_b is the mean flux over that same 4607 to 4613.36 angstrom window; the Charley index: 15.2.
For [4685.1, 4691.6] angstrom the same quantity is 15.3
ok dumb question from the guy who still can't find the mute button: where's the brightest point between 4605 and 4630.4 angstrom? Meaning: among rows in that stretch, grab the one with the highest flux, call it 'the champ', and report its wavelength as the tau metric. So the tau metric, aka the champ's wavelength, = 4623.47 angstrom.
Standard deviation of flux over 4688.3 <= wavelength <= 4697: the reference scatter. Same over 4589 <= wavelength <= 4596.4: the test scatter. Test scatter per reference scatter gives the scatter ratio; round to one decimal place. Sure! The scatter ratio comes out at 1.3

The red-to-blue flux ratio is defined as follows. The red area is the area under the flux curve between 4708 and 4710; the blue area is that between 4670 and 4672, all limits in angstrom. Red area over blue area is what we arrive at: 0.86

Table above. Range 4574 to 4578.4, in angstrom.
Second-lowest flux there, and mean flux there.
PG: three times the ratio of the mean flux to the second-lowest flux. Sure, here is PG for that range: 3.01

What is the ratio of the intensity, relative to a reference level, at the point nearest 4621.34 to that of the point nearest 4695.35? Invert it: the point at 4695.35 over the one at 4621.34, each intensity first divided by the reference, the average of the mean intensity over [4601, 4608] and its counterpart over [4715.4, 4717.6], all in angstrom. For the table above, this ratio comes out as 0.88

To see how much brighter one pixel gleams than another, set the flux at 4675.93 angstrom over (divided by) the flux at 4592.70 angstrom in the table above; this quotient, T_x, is 0.84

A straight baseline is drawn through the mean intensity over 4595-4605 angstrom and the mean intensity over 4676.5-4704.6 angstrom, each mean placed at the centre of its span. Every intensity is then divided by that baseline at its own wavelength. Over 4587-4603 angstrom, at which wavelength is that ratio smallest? 4596.93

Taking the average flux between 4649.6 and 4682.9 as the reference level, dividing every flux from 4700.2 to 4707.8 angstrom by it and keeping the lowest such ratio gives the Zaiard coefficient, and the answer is 0.91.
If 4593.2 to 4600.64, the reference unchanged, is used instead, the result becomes 0.94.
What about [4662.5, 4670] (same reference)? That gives 0.94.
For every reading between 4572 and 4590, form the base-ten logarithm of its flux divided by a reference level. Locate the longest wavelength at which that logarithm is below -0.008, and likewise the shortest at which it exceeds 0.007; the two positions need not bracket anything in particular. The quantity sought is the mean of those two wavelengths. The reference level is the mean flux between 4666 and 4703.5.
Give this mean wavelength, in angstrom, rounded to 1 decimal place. 4576.3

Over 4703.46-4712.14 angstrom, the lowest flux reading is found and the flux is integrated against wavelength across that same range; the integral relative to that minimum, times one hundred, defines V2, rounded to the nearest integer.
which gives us 933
